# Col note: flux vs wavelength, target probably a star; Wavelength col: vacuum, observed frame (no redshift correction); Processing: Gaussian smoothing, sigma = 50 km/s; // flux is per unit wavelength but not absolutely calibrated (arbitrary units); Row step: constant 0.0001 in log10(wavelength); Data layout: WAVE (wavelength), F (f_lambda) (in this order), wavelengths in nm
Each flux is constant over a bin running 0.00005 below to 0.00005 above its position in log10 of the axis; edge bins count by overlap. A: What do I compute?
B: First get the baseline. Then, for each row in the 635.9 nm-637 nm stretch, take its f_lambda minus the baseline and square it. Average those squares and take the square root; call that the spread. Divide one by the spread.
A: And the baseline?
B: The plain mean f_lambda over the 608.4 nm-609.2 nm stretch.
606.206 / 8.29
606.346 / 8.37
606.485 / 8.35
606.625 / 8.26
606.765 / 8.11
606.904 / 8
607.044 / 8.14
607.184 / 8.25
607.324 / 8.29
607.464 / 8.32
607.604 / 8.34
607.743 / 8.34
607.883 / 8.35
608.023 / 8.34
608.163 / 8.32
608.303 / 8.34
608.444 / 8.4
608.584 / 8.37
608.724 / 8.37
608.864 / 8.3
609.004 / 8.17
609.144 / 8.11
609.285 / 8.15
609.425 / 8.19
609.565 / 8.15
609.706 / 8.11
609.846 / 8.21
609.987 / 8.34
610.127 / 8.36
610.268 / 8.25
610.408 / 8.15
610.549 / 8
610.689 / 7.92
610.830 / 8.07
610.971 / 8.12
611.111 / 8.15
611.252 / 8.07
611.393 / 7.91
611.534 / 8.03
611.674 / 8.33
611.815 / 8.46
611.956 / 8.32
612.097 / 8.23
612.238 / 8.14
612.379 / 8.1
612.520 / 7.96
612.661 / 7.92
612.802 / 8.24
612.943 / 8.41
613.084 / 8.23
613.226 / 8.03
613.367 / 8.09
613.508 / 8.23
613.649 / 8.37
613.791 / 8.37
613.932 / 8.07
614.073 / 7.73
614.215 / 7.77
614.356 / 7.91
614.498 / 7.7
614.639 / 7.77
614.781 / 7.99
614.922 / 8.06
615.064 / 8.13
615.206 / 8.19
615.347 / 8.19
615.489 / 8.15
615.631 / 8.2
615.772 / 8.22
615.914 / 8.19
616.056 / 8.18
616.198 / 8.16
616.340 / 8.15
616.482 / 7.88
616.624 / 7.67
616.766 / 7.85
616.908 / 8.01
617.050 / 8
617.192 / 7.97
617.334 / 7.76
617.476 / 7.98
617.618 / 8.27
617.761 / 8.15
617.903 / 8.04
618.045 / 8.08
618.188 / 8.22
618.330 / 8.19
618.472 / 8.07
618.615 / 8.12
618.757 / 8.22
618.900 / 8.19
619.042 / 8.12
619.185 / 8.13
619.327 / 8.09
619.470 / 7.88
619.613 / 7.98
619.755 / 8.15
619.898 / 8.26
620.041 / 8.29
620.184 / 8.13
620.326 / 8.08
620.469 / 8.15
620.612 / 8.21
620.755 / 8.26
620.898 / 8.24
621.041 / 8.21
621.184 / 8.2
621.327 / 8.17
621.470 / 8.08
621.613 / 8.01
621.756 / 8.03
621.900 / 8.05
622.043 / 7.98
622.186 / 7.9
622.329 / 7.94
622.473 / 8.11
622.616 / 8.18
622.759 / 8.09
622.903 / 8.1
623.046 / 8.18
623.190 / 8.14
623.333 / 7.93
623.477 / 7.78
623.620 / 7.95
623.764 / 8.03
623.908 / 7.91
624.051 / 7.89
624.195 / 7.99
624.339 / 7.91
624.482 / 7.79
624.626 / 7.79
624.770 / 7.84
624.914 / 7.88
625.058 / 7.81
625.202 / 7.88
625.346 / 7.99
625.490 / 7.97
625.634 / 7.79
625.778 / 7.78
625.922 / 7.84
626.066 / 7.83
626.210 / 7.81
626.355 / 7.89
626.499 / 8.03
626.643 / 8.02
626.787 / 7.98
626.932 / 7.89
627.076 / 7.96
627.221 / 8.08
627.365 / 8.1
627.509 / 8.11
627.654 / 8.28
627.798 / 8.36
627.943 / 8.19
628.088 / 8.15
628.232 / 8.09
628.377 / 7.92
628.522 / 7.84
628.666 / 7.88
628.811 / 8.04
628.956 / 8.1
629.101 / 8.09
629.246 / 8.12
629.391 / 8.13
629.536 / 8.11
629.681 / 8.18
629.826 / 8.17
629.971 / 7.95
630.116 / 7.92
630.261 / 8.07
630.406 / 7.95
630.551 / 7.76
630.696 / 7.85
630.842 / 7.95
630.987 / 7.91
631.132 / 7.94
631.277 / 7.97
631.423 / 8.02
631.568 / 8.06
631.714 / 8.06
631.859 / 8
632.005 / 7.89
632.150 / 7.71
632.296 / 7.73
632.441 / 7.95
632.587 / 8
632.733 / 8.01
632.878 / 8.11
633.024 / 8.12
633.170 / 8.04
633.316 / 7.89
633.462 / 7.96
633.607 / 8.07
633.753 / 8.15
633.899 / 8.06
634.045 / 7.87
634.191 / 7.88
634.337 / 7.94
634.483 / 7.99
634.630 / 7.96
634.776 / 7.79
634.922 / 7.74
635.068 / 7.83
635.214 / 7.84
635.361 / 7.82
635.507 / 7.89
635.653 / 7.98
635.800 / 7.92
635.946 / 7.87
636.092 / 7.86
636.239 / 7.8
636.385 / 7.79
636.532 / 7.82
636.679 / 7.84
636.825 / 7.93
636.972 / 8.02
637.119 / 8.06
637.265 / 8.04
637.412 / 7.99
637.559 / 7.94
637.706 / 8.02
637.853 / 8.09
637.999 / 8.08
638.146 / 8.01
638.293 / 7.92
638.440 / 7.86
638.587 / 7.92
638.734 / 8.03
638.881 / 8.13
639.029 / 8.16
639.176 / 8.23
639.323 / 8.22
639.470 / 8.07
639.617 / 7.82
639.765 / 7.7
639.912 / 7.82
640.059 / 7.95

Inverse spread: 2.3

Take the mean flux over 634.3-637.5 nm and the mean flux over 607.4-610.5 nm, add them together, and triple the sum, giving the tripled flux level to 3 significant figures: 48.5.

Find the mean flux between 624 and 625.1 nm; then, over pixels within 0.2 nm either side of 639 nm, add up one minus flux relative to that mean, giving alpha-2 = -0.12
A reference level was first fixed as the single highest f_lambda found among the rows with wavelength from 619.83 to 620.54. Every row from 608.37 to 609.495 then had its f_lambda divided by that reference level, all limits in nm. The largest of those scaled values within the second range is 1.01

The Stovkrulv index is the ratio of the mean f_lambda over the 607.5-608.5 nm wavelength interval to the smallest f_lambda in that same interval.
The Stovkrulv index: 1.00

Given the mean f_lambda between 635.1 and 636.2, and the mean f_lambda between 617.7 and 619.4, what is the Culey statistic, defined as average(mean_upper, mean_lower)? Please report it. 8.01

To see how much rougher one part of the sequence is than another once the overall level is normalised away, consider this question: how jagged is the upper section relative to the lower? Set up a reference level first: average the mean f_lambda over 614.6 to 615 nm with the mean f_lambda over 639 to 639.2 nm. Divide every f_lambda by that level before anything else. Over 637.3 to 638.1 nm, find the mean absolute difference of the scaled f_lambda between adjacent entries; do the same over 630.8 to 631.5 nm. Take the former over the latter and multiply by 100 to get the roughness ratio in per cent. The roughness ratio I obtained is 140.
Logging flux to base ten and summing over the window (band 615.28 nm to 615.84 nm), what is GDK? 3.65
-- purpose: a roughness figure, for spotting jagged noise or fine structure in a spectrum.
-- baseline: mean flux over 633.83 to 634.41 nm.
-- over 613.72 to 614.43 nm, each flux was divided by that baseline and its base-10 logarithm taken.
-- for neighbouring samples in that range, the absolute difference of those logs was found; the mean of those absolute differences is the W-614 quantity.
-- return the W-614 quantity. 0.011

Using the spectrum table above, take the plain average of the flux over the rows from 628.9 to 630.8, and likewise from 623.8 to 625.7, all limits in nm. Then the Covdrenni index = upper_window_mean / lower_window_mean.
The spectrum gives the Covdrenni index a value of 1.02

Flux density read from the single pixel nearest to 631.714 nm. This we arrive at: 8.06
